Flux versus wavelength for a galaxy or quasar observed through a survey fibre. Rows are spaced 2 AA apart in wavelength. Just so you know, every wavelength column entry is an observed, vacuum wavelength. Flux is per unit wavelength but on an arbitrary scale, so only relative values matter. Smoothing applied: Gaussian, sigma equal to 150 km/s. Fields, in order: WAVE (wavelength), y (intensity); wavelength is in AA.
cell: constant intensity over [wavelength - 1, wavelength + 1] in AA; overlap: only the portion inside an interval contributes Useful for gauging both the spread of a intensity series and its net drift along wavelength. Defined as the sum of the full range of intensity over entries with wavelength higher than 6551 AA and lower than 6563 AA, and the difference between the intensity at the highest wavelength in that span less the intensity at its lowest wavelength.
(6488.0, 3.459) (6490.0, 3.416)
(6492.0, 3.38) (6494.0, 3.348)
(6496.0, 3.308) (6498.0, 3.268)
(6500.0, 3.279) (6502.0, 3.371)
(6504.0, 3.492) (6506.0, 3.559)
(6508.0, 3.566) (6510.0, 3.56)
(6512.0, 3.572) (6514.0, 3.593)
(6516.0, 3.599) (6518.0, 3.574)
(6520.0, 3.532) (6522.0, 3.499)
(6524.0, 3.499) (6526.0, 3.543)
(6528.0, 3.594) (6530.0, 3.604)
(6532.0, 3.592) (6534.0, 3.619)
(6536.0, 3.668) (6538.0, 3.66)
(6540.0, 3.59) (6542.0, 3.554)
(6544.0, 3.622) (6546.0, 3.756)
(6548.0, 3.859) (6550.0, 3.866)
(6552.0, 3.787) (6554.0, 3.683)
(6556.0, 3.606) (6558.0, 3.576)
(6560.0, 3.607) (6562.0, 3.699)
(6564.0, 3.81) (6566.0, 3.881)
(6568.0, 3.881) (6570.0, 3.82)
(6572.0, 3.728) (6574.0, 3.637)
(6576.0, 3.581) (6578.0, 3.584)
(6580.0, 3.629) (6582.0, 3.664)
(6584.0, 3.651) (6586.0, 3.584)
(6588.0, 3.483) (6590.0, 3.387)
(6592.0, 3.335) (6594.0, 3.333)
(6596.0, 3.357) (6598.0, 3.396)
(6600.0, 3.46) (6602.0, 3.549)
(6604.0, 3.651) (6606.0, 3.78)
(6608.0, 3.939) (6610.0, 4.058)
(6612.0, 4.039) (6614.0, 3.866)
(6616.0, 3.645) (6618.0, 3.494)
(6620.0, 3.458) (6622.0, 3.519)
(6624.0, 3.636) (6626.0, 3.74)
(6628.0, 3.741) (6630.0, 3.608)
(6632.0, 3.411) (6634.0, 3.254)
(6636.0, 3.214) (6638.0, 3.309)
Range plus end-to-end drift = 0.12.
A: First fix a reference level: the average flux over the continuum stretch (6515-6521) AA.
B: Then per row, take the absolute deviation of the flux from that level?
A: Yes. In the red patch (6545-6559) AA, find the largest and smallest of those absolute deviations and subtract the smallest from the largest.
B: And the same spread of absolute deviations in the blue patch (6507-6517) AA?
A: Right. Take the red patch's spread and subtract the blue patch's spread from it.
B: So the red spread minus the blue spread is 0.26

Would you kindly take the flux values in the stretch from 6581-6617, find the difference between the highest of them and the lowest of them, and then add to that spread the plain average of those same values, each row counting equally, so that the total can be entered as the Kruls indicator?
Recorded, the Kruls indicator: 4.35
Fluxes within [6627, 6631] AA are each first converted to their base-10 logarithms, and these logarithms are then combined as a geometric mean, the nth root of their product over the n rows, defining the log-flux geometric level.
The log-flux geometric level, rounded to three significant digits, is 0.565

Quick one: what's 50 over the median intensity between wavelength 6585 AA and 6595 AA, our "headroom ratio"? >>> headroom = 14.8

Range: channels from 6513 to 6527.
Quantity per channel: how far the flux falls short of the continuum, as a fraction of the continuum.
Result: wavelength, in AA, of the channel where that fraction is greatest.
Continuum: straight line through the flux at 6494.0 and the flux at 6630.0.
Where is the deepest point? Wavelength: 6524.0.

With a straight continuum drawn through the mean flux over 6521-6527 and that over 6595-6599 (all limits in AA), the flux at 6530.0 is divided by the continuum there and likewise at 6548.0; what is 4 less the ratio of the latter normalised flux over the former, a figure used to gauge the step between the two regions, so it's 2.92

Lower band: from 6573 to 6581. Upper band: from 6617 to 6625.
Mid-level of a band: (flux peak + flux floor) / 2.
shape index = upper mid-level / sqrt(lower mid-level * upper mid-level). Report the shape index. 0.99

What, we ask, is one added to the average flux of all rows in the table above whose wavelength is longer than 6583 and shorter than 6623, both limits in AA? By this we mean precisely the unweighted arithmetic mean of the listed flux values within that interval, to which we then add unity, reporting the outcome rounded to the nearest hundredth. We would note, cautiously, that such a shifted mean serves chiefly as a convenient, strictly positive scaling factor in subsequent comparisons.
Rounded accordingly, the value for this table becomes 4.60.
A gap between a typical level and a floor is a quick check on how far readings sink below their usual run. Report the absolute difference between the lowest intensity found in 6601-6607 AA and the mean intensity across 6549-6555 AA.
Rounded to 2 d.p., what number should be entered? 0.23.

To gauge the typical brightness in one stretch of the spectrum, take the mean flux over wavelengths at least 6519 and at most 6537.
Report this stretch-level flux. 3.572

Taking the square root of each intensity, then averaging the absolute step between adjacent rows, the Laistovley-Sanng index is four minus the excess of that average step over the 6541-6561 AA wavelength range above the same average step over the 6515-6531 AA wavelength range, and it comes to 3.99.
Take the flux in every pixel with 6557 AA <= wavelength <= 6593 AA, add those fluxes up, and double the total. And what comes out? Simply 131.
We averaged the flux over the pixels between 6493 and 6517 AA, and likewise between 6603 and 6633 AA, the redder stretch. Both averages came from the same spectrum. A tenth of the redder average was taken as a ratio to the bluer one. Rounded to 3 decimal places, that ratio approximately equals 0.107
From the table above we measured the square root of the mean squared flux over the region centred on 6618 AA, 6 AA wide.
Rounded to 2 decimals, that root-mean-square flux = 3.53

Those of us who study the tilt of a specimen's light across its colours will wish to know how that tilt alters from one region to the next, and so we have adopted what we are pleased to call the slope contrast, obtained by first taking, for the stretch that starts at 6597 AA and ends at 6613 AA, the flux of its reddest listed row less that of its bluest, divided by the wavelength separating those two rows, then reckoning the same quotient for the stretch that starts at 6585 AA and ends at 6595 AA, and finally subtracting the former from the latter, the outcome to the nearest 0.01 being -0.08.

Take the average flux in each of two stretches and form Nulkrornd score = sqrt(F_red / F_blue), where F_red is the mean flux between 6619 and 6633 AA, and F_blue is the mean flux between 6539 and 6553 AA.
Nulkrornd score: 0.98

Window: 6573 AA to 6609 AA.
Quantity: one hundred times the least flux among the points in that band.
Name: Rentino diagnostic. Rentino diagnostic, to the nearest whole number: 333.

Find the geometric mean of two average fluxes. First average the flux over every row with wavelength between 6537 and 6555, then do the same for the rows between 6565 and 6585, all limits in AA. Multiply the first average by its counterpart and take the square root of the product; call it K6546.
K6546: 3.71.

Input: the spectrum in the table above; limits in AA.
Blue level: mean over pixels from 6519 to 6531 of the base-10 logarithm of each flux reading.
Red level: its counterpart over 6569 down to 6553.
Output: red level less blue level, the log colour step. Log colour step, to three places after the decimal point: 0.020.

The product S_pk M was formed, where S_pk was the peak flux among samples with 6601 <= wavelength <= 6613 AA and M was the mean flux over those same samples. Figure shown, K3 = 15.6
